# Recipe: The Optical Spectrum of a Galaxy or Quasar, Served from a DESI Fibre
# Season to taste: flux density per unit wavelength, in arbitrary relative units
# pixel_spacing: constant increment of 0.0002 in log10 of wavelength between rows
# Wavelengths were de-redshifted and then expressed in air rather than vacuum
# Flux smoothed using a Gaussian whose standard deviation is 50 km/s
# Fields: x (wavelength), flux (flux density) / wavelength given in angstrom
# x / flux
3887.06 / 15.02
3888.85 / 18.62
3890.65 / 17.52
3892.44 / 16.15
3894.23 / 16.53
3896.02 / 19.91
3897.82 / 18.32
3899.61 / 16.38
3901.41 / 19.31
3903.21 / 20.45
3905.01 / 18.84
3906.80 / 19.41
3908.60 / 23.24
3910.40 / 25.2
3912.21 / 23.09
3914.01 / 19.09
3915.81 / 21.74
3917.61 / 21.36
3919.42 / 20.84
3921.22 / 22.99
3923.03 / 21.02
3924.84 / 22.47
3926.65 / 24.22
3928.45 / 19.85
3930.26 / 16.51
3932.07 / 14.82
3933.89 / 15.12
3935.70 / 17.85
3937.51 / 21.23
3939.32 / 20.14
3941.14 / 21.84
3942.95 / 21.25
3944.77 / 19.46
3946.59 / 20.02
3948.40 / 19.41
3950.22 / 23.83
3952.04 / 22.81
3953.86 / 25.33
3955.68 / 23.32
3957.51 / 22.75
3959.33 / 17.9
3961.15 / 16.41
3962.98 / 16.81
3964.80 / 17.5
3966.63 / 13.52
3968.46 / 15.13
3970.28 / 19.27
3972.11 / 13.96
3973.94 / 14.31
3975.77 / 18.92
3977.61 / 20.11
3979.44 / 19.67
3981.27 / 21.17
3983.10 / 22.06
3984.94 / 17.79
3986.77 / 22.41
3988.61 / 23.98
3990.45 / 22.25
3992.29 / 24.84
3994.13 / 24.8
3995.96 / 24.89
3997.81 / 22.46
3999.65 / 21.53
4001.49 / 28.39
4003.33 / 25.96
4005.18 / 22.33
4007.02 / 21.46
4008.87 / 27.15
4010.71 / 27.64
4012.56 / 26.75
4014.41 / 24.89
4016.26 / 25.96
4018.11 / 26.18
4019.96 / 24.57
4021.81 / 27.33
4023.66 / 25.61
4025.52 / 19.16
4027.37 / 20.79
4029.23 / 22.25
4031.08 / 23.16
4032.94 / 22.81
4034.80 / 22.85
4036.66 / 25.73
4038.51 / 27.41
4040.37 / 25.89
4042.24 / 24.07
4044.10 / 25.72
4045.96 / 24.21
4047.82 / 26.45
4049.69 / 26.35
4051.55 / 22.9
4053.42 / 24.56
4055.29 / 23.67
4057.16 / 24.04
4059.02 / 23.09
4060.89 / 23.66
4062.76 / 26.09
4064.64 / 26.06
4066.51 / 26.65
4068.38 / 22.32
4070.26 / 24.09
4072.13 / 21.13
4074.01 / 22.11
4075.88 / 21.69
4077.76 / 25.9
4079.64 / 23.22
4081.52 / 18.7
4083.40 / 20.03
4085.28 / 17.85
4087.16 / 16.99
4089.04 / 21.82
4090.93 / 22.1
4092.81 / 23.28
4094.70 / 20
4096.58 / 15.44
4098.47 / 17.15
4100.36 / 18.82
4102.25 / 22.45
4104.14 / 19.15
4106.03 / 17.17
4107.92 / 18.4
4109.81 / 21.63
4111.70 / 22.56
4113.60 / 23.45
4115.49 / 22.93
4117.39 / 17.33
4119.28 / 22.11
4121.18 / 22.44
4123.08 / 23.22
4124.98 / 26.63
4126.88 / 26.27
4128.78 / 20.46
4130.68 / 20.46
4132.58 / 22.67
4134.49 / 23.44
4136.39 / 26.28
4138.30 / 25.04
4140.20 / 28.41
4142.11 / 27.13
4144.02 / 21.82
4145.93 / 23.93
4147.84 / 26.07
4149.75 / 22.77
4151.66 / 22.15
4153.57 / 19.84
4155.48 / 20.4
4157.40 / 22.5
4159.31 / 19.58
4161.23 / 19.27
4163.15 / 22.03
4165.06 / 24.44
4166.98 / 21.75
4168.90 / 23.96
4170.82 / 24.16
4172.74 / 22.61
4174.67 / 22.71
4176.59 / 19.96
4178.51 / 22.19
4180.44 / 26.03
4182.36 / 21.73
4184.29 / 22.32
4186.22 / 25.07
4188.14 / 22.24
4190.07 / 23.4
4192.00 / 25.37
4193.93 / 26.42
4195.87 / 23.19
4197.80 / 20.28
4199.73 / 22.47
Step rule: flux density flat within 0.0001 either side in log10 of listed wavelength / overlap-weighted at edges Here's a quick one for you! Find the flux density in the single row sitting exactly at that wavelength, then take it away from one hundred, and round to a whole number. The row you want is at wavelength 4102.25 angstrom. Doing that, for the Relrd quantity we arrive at 78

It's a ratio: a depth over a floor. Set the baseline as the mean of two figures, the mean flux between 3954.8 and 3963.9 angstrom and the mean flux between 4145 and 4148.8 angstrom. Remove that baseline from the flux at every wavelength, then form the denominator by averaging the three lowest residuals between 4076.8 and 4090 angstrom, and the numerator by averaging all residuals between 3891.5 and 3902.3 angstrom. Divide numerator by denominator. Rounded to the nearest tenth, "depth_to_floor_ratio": 1.0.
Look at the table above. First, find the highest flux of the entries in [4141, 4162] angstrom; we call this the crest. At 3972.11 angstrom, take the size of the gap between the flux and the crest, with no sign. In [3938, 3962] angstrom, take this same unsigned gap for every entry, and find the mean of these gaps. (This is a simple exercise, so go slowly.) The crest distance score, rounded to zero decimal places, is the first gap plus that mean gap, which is 19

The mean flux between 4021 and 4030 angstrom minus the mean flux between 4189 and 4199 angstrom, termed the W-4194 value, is -0.7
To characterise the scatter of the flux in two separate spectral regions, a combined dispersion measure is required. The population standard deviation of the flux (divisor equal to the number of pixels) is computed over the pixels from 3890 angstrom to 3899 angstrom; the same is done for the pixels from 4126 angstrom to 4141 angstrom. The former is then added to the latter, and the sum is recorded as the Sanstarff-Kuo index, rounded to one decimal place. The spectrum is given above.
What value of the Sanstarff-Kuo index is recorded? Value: 4.0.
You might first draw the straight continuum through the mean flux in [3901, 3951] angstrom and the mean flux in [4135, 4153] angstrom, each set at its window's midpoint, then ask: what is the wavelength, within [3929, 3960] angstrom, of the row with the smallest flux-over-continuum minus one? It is 3932.07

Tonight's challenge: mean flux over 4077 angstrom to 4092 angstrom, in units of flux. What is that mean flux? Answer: 20.8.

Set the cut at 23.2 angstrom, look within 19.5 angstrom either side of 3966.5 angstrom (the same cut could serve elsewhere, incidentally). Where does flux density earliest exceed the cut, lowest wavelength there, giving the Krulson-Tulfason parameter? 3950.22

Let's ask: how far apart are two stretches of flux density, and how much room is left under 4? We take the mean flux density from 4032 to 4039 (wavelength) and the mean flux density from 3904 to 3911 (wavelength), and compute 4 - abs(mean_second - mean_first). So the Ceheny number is 1.0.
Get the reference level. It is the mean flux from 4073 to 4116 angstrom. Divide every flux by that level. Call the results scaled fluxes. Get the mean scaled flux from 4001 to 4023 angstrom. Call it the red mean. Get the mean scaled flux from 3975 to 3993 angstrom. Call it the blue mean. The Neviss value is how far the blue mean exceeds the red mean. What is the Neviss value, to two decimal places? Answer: -0.21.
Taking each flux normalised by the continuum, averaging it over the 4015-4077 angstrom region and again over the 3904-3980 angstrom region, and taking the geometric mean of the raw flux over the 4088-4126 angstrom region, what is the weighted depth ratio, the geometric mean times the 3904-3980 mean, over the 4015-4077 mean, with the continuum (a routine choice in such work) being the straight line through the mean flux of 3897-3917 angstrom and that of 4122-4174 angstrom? 18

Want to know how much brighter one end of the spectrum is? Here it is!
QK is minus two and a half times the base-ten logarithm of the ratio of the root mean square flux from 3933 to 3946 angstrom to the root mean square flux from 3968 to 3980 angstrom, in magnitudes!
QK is -0.13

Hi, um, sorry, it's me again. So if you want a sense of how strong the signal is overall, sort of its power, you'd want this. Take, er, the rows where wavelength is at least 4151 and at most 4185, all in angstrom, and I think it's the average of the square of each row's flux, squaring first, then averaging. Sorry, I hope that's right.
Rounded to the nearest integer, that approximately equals 491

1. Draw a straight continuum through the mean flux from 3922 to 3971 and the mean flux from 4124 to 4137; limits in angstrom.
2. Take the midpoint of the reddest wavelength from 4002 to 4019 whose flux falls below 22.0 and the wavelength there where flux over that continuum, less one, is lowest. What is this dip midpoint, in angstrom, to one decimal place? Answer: 4007.0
